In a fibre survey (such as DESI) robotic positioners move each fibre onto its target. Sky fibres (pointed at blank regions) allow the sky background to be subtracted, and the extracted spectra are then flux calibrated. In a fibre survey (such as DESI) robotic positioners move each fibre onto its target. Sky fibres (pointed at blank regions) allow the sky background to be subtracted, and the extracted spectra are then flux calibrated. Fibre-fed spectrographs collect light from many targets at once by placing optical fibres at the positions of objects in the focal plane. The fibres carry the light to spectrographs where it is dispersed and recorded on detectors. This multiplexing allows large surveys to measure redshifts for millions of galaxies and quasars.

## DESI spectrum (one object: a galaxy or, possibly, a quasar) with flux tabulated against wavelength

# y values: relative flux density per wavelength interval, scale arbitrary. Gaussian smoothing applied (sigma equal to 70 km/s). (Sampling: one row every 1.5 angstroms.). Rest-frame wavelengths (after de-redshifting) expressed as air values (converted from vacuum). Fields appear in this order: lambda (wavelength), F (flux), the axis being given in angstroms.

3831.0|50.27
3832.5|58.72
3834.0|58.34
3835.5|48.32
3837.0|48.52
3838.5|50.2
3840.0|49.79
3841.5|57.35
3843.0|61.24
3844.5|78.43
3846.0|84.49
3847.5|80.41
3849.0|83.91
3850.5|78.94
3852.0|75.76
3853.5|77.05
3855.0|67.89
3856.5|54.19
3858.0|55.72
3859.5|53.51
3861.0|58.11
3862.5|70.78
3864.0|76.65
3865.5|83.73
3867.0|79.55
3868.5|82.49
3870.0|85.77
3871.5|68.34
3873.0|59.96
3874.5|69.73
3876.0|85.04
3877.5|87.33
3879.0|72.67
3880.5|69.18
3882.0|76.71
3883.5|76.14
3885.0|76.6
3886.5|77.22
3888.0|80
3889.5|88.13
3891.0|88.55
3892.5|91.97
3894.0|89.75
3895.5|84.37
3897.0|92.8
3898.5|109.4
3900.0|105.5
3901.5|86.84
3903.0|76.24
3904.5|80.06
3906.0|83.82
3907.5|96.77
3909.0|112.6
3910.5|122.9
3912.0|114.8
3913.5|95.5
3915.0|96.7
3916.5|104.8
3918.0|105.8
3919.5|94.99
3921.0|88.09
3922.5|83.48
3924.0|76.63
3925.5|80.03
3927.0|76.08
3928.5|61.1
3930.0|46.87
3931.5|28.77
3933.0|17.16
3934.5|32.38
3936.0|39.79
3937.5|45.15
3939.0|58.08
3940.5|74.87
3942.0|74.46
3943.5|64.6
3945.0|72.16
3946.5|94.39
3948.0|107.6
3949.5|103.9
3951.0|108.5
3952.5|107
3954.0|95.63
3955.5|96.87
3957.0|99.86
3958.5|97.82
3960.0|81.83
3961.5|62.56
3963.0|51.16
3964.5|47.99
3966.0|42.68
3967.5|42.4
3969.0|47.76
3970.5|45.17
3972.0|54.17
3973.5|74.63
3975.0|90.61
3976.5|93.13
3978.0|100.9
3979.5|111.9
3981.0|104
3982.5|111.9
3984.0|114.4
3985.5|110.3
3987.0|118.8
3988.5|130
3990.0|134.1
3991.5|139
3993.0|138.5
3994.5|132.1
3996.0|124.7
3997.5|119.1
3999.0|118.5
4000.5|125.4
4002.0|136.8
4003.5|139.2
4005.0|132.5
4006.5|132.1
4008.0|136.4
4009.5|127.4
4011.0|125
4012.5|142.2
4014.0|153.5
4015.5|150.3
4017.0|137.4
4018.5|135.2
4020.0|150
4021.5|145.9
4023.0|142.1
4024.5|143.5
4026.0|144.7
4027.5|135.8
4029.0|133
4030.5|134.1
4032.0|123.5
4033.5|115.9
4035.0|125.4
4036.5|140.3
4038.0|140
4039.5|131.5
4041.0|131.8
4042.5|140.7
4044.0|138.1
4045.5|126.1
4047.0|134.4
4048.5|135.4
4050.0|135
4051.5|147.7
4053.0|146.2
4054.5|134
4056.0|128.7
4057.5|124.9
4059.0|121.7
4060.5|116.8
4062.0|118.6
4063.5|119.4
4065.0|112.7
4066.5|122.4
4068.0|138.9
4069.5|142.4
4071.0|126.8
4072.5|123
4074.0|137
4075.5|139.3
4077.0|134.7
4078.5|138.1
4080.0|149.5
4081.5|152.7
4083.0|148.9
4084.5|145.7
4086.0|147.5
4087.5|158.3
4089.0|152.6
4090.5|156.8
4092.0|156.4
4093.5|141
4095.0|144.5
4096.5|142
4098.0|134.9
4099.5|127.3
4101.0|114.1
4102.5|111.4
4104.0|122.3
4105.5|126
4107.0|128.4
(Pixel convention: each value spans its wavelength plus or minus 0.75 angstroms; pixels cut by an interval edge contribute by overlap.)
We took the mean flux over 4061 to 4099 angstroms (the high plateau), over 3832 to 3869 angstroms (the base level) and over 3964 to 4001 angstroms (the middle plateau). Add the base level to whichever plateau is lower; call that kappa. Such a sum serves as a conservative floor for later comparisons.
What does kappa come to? 166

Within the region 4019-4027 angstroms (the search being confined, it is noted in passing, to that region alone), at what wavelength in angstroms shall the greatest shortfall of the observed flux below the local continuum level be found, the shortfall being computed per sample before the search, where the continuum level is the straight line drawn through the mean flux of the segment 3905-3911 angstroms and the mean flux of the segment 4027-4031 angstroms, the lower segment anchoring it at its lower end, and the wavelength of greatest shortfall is 4023.0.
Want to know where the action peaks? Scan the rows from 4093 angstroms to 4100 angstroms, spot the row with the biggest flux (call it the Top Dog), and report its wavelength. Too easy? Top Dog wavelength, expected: 4095.0 angstroms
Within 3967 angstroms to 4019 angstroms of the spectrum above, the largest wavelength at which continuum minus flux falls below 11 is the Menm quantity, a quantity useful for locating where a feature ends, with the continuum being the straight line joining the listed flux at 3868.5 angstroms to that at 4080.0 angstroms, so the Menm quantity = 4018.5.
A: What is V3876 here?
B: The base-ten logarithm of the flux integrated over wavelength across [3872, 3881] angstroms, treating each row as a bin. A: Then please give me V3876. 2.82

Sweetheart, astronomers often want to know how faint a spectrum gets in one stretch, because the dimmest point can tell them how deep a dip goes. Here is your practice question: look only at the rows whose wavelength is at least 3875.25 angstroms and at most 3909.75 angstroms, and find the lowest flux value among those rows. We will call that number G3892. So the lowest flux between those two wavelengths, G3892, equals 69.18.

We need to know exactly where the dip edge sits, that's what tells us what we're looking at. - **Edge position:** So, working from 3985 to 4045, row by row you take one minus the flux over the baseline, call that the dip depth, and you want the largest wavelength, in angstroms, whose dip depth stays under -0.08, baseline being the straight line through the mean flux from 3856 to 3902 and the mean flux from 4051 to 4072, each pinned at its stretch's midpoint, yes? 4044.0 angstroms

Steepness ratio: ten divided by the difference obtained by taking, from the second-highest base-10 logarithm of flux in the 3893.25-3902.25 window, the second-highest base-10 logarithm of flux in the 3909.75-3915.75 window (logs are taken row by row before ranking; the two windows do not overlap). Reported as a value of -273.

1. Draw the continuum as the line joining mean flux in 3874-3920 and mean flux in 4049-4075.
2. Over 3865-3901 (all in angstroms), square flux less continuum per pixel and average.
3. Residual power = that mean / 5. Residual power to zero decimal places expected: 22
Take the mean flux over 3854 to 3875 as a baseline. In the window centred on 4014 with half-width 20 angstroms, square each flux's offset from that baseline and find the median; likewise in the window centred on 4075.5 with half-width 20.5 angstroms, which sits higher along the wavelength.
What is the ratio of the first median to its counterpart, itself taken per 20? 0.045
